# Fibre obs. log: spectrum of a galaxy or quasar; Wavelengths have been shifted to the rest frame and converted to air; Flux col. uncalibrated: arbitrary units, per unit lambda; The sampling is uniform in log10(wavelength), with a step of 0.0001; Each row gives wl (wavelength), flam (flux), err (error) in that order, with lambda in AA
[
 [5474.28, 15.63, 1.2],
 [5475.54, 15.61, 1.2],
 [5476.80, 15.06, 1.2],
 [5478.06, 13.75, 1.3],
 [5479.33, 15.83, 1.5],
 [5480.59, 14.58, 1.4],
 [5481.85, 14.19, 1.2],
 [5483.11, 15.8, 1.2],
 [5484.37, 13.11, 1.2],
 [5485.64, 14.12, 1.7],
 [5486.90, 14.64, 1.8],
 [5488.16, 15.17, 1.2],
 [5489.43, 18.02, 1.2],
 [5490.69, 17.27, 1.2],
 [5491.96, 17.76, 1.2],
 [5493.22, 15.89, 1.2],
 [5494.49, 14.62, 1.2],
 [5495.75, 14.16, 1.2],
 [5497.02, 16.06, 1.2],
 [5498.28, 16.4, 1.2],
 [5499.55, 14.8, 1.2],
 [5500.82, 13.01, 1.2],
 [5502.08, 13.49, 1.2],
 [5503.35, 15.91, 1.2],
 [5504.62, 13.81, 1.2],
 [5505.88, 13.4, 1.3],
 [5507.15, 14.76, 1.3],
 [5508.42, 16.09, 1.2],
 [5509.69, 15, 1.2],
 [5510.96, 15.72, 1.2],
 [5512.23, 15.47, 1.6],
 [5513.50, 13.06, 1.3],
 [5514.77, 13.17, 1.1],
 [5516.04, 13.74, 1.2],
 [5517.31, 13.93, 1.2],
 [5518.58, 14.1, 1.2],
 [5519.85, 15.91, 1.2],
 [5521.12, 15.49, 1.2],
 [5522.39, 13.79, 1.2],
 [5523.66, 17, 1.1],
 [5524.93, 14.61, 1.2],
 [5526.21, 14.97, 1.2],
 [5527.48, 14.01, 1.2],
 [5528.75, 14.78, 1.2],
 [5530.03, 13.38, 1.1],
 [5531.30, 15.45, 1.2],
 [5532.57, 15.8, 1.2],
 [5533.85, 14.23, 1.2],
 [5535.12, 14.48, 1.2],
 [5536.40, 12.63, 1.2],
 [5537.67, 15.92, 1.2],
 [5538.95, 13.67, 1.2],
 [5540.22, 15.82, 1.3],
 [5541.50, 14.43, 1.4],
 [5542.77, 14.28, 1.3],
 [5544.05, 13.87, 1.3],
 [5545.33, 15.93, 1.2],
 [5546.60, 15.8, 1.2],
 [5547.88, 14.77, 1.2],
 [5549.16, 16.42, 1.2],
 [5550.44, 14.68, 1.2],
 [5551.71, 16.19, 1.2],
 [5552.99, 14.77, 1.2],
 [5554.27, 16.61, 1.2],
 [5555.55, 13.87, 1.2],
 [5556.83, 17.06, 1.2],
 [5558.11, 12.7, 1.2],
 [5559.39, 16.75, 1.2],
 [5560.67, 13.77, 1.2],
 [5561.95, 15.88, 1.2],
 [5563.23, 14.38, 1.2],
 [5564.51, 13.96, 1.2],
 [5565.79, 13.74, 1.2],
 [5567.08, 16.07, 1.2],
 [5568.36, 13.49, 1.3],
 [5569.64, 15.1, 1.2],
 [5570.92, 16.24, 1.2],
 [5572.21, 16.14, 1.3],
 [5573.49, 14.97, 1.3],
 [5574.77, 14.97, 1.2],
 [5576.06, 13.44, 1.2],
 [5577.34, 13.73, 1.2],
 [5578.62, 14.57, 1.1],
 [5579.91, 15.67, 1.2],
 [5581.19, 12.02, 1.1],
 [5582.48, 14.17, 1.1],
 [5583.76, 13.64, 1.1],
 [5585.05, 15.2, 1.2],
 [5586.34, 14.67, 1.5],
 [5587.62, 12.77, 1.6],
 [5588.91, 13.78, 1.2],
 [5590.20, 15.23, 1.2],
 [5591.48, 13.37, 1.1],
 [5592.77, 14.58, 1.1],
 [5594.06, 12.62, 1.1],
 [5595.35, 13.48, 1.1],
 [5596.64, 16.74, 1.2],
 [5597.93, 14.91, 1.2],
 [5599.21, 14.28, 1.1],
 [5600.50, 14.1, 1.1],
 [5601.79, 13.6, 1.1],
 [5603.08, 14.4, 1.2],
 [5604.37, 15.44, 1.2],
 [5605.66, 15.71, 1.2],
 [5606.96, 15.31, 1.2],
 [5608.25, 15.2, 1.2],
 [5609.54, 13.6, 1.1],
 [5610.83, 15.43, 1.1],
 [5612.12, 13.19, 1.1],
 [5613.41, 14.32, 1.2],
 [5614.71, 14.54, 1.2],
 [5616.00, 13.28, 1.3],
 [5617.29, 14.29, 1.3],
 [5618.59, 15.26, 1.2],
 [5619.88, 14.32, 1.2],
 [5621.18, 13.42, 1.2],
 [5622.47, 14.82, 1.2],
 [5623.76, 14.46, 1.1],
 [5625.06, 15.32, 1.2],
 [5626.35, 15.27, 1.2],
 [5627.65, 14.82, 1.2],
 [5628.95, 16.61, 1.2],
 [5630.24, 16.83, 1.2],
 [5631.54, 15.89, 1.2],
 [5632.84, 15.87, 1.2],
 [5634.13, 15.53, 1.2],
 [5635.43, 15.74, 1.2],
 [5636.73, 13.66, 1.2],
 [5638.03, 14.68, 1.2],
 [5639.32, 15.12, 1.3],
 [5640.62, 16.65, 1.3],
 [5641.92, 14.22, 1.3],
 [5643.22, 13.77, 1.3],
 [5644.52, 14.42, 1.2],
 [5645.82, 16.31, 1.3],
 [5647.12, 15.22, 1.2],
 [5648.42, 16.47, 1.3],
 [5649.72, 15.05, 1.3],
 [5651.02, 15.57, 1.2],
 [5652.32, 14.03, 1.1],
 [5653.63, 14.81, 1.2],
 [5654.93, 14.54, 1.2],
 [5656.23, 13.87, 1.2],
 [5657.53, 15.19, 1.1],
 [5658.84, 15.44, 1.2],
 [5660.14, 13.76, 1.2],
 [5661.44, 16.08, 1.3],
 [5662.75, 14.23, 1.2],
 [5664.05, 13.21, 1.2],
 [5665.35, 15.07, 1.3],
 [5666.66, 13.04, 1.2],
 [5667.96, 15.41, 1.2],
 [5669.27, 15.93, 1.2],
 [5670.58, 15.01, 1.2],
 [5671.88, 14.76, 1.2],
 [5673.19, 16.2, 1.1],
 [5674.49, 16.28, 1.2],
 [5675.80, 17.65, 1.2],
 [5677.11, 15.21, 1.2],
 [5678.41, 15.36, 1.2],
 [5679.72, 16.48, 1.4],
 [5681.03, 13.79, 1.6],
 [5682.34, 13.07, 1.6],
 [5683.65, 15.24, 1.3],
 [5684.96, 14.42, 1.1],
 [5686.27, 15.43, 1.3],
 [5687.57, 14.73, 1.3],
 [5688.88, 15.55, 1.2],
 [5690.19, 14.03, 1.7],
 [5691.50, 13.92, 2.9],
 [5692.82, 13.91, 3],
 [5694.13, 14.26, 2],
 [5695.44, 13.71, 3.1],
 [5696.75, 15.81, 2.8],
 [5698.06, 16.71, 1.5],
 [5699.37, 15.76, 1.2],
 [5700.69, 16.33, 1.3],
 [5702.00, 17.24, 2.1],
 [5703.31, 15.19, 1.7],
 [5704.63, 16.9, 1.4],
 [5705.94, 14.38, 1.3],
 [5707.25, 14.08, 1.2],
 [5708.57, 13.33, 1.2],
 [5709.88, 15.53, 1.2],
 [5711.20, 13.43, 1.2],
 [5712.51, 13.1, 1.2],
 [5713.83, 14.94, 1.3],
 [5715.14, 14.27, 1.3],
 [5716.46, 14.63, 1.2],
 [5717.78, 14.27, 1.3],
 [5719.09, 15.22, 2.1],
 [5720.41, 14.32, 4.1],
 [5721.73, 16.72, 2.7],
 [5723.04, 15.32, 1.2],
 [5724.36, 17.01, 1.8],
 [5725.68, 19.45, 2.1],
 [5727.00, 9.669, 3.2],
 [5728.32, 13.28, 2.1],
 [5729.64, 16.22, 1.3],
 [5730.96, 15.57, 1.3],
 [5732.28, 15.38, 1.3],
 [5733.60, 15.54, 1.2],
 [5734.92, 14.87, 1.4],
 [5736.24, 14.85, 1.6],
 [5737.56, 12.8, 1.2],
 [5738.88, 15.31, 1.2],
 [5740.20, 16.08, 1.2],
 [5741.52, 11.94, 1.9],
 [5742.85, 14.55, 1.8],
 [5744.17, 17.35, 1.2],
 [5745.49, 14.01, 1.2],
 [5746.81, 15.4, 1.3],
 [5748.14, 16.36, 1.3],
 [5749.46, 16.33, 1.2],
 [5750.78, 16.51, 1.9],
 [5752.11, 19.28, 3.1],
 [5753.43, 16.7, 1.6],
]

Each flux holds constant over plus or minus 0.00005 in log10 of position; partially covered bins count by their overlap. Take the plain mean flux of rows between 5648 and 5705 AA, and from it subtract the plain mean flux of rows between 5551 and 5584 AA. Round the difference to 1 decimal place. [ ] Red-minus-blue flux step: 0.3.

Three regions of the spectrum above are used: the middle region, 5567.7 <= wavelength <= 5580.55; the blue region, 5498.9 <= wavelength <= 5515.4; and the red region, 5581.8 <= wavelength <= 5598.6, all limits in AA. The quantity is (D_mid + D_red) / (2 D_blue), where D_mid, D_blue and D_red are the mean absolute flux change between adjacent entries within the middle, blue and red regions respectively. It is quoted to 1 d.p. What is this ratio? 1.0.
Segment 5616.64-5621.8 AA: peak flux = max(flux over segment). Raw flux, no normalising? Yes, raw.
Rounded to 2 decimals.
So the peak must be 15.26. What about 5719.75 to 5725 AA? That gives 17.01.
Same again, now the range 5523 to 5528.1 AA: 17.00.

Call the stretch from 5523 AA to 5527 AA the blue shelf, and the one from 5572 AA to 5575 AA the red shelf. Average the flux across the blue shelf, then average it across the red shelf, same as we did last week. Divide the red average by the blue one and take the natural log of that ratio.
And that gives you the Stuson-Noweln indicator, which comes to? -0.01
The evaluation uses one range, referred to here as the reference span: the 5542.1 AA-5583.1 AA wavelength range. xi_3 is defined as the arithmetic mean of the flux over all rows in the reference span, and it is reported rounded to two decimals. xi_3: 14.88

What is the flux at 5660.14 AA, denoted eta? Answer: 13.76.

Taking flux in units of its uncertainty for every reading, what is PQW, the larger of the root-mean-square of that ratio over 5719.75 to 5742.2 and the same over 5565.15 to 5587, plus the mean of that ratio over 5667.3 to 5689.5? 24.42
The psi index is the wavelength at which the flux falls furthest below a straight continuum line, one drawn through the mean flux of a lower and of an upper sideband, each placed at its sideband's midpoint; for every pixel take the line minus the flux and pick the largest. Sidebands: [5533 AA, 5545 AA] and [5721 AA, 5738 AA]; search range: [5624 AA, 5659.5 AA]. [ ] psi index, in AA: 5636.73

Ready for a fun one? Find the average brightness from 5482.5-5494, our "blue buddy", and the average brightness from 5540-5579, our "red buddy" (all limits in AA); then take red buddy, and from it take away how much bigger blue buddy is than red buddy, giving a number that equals 14.2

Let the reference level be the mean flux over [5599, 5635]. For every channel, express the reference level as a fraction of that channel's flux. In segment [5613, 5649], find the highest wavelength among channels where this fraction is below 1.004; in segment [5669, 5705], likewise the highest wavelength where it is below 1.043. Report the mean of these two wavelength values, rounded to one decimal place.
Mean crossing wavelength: 5676.5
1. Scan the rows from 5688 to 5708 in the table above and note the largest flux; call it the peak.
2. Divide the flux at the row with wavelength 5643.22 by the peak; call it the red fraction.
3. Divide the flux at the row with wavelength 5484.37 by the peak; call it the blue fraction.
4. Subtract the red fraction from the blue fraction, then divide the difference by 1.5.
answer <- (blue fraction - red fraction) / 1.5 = -0.026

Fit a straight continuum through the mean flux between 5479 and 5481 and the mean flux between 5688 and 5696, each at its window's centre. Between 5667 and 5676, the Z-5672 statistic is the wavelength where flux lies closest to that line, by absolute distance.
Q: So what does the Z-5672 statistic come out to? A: 5671.88 AA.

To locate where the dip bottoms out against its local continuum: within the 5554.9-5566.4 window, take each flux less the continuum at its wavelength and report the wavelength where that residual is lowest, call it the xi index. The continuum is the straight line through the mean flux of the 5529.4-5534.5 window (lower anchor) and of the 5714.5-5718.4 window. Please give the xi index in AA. 5558.11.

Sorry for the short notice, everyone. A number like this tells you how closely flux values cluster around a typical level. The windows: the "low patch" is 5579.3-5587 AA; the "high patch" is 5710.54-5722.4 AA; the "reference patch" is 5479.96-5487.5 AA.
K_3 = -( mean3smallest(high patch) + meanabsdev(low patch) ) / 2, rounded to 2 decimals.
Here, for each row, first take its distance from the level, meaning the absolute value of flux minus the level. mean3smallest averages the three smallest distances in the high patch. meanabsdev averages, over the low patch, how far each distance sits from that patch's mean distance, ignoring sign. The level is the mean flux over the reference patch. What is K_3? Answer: -0.35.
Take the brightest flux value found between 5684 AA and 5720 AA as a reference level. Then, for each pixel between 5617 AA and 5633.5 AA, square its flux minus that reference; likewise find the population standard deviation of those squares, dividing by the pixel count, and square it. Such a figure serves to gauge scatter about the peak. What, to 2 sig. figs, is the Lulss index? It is 15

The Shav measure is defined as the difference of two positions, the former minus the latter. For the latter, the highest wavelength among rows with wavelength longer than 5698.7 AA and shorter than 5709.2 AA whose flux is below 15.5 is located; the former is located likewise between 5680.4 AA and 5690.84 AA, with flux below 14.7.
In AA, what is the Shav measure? -18.4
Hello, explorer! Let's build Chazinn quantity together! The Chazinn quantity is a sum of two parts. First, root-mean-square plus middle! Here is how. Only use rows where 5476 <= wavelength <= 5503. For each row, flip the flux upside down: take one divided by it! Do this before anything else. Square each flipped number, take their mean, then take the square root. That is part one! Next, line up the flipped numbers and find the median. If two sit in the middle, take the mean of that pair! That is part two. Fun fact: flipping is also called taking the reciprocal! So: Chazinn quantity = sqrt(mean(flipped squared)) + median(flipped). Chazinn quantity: 0.134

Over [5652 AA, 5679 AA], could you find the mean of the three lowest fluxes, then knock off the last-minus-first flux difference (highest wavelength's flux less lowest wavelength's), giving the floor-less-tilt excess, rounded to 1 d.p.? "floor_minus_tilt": 12.0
